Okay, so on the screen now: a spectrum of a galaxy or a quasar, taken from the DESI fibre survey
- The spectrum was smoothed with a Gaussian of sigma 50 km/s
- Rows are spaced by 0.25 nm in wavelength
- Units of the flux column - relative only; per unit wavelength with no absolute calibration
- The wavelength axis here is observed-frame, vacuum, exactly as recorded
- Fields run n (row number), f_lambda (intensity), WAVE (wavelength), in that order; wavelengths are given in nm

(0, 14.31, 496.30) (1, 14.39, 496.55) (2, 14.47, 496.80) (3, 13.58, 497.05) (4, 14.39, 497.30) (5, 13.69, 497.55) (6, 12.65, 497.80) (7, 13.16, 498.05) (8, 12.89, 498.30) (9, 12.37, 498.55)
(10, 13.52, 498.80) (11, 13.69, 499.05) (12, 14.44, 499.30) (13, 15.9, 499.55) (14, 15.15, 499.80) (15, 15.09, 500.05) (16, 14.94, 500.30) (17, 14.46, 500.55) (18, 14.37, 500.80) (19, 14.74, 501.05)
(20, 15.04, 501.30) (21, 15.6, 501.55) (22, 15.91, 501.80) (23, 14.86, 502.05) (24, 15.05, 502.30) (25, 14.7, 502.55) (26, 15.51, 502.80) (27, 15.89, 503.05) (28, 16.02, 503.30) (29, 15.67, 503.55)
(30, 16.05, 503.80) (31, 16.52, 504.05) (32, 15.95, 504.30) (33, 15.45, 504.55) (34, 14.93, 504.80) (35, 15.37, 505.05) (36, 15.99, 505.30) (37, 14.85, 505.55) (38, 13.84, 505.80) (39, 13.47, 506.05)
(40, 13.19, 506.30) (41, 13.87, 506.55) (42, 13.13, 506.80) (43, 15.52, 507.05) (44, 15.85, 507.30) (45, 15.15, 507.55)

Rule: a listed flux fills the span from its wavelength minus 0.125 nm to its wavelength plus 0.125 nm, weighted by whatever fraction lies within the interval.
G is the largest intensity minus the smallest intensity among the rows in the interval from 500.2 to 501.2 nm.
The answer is 0.57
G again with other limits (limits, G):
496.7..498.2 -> 1.82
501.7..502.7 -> 1.21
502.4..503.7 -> 1.32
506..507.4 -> 2.72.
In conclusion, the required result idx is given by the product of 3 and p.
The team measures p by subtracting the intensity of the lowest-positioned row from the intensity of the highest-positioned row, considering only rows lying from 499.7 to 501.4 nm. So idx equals 0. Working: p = -0.1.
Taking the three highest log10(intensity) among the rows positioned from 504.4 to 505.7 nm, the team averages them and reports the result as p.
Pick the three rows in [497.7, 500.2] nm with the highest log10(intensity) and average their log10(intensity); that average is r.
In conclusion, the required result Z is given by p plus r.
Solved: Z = 2.38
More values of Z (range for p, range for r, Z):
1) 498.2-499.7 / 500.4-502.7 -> 2.36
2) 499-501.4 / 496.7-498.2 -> 2.34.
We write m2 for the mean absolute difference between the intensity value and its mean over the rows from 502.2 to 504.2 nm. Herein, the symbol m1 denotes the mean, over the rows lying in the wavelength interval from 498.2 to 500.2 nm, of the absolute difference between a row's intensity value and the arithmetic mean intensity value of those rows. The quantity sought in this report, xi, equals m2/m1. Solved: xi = 0.44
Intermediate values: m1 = 1.0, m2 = 0.44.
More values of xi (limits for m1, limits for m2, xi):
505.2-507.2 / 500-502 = 0.43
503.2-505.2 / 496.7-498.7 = 1.62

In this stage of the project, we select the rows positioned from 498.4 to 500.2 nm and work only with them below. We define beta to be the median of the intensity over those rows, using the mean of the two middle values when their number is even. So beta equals 14.4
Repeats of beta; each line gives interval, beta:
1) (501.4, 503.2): 15.5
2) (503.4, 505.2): 15.7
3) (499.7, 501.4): 14.9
